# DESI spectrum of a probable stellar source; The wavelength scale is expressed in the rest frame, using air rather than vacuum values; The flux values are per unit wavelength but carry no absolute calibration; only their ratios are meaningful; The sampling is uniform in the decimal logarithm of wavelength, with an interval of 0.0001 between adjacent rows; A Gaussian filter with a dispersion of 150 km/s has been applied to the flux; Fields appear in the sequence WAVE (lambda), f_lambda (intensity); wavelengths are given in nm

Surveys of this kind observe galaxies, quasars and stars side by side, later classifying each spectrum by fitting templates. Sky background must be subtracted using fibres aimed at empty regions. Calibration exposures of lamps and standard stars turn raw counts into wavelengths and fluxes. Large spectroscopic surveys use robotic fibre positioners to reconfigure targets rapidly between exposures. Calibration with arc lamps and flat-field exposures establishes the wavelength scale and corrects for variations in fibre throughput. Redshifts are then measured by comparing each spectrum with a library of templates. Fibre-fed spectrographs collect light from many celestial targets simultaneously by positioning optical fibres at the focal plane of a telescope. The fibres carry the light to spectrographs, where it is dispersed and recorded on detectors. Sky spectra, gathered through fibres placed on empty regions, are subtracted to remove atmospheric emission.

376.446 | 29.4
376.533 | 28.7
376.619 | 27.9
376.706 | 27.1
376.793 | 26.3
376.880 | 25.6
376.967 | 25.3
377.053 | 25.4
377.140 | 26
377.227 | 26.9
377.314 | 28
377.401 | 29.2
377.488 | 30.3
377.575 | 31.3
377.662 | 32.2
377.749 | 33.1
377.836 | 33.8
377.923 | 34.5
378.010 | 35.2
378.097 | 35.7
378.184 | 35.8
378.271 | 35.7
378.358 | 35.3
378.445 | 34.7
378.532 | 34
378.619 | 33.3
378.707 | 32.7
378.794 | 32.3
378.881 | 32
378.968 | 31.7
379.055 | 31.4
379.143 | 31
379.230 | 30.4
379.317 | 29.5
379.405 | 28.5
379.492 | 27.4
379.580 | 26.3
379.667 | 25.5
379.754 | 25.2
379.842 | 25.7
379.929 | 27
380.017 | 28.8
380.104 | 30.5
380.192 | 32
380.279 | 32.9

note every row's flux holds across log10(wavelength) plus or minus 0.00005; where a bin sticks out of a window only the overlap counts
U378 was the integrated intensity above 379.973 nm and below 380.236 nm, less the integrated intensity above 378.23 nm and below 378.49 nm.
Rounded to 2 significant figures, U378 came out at -1.2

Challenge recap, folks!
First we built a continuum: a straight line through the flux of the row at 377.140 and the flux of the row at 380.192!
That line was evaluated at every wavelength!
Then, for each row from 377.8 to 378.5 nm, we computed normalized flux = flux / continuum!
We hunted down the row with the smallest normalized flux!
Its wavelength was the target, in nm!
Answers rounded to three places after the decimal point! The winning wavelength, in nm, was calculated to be 378.445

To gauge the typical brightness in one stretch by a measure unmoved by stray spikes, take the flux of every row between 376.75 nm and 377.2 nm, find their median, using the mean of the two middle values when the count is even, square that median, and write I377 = 655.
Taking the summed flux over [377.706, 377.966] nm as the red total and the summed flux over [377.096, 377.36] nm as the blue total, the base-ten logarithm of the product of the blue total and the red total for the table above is 3.91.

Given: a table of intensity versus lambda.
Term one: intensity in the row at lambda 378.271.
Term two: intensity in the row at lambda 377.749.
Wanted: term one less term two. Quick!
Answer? 3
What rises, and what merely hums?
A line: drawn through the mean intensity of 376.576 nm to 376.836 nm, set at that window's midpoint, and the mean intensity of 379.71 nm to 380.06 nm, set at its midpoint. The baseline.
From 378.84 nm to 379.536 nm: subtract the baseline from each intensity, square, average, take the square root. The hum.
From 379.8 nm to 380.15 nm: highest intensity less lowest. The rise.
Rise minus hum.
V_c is 1.0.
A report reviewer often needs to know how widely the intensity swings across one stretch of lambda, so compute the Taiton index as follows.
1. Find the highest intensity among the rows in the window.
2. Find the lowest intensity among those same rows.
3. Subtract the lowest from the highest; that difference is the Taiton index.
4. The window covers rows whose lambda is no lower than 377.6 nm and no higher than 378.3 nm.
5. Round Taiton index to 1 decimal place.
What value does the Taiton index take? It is 3.6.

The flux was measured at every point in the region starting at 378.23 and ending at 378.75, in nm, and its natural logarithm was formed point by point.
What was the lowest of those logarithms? 3.49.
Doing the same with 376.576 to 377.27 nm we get 3.23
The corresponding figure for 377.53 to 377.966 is 3.44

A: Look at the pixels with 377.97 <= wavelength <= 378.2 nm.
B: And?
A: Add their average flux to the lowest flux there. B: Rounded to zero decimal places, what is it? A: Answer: 71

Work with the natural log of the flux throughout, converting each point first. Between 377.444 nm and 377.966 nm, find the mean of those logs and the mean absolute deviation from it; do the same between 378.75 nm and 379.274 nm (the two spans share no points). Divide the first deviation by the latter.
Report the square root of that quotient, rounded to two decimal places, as 1.52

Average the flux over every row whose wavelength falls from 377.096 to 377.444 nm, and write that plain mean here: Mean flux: 27.5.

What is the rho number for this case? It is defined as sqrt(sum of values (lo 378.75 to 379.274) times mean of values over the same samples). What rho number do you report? 77.1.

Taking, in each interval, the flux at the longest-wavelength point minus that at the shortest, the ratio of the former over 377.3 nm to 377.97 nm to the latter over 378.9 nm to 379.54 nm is -1.5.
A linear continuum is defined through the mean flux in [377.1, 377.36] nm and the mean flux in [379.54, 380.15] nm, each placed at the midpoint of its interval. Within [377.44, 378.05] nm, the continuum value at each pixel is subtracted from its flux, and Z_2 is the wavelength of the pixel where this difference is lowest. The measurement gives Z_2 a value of 377.488 nm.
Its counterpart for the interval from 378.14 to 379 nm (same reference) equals 378.968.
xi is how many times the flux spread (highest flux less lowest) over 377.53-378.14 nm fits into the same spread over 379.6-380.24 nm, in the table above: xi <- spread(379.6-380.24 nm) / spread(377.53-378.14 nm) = 1.5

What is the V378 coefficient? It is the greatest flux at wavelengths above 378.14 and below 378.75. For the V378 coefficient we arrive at 35.8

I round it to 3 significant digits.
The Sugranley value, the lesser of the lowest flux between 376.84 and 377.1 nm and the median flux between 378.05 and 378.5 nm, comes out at 25.3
